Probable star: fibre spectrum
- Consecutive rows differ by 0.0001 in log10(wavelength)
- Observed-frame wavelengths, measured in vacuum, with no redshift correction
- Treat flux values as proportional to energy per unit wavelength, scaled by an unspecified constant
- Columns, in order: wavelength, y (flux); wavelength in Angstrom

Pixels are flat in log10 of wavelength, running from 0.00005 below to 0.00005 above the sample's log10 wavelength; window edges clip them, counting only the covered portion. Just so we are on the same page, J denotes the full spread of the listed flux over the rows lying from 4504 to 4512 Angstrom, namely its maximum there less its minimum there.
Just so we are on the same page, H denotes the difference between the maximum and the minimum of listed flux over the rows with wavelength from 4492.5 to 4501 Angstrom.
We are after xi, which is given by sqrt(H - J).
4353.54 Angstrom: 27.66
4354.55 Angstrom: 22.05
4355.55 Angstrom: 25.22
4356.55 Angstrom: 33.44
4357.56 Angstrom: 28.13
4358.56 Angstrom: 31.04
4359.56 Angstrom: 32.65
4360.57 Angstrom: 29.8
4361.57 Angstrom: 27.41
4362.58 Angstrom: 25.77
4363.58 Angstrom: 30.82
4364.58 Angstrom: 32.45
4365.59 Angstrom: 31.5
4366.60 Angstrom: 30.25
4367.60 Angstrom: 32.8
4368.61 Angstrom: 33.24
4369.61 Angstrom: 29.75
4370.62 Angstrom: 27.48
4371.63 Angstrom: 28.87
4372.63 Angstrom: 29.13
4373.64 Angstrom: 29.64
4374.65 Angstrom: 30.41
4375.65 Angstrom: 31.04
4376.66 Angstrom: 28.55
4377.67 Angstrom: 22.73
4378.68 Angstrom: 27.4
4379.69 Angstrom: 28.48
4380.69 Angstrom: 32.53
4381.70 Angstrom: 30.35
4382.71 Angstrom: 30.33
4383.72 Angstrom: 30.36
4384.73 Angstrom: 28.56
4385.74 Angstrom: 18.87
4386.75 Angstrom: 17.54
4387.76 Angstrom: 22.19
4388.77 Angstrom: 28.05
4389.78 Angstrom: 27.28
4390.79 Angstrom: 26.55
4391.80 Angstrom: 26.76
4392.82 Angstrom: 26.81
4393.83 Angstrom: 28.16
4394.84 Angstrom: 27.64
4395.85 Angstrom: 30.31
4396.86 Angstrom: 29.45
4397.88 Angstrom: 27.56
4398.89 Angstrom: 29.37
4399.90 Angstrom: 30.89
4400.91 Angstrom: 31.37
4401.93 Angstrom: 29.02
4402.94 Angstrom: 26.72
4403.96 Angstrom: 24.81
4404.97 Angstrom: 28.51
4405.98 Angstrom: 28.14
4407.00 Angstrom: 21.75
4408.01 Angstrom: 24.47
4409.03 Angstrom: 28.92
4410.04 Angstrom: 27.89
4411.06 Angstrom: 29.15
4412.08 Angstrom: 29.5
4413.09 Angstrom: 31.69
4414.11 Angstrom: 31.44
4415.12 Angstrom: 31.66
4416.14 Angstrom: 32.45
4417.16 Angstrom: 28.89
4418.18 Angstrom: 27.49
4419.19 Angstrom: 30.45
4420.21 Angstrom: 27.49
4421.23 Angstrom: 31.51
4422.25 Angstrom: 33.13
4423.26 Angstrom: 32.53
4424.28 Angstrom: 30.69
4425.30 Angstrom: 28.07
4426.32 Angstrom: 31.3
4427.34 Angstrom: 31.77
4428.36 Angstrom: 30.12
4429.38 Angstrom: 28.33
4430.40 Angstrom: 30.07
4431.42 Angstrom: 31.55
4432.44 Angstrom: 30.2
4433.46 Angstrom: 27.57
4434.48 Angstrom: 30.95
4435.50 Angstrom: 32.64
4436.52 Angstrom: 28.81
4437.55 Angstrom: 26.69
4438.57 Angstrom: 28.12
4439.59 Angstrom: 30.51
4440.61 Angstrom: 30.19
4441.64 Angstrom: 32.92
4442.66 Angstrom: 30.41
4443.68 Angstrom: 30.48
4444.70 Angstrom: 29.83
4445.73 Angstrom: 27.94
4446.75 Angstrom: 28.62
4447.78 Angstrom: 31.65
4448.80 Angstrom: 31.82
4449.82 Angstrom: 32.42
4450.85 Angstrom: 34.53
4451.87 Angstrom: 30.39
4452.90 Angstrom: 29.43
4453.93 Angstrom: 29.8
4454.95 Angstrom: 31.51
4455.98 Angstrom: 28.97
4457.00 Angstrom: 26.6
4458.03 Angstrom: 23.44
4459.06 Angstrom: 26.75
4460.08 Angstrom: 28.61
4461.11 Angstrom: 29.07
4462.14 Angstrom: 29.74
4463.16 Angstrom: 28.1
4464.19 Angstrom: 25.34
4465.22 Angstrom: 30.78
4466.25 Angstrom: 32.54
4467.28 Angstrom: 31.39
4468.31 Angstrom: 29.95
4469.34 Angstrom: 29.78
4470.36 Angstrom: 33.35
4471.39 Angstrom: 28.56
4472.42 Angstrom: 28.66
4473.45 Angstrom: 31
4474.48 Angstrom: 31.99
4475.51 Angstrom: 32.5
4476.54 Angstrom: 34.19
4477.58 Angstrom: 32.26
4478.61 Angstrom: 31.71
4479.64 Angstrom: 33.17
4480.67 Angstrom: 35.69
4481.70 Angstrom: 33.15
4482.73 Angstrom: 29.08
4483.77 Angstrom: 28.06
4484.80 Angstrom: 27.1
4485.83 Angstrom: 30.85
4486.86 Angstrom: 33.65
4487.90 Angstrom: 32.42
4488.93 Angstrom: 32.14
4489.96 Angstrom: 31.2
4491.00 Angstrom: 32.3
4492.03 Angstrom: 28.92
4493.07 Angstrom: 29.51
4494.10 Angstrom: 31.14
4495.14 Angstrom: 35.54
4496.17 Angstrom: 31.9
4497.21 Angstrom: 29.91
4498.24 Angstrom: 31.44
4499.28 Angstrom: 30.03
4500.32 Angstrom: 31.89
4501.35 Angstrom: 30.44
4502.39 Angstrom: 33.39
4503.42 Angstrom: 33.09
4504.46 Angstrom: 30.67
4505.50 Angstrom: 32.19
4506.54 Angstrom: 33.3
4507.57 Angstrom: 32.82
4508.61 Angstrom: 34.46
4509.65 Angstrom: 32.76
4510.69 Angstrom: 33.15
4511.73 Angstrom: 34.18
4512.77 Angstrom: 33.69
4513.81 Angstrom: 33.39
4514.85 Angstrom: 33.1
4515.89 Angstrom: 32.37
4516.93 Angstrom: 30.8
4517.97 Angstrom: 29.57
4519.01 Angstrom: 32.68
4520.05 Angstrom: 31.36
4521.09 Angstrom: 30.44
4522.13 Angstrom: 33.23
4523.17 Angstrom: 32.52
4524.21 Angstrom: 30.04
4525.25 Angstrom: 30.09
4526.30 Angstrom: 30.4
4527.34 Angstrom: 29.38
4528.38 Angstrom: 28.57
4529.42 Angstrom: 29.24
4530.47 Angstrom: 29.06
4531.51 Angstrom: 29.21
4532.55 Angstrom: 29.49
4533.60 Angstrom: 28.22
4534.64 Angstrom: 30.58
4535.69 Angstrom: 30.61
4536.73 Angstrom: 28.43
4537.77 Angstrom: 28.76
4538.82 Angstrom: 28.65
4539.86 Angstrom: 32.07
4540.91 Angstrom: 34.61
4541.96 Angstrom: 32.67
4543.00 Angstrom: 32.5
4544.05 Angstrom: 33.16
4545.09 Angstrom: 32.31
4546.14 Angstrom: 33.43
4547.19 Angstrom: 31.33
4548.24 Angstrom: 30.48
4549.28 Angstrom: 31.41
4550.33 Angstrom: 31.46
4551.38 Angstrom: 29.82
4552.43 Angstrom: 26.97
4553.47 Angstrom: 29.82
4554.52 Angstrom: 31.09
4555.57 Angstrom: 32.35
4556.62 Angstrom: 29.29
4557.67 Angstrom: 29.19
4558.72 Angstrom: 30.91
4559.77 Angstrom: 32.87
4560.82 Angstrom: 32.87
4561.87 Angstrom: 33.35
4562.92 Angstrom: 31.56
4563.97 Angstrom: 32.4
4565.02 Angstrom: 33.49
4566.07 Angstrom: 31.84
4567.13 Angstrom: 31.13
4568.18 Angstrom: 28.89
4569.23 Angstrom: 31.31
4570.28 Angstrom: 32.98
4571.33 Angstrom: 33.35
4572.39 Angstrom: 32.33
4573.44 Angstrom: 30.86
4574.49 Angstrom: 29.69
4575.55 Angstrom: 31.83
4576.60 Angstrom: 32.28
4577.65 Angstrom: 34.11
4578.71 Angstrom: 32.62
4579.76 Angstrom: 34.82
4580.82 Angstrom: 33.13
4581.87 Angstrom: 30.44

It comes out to 1.5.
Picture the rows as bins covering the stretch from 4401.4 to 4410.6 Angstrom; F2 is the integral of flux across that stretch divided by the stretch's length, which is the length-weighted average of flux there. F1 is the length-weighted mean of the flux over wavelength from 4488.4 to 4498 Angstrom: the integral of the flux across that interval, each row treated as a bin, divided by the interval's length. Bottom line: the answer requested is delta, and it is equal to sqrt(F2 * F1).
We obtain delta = 29.0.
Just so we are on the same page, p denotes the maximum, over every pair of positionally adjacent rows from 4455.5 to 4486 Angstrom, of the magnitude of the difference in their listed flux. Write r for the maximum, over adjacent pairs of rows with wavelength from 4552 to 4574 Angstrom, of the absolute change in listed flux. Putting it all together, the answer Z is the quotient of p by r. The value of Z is 1.8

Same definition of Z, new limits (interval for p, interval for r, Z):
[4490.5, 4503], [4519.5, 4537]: 1.6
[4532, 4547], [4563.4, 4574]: 1.4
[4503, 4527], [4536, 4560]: 0.9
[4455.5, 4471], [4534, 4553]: 1.6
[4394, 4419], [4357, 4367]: 1.3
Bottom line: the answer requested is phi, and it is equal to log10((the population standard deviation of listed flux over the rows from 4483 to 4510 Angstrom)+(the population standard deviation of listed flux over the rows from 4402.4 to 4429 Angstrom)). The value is 0.66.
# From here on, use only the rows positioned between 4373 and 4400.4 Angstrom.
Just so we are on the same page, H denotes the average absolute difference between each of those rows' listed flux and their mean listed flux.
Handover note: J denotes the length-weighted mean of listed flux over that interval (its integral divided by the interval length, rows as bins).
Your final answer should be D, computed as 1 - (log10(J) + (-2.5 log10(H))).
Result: 0.54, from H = 2.5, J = 27.7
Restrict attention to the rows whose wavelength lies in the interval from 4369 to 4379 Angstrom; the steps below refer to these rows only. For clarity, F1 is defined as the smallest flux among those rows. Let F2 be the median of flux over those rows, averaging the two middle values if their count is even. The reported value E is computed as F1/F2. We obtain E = 0.78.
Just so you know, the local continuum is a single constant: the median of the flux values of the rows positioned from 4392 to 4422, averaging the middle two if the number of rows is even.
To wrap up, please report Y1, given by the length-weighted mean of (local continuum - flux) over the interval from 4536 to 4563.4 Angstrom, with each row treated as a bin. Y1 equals -2.3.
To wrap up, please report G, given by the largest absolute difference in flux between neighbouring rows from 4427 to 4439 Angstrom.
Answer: 3.8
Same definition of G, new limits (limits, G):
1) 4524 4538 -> 2.4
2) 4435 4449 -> 3.8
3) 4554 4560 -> 3.1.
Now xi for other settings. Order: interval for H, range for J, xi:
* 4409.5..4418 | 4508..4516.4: 1.6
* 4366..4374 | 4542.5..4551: 1.7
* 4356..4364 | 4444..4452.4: 1.0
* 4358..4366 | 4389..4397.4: 1.8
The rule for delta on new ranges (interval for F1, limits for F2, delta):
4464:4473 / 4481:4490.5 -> 30.6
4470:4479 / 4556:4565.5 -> 31.6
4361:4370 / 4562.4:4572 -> 31.2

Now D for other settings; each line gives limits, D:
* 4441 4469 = 0.16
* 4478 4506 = -0.01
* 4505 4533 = 0.05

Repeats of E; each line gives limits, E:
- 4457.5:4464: 0.83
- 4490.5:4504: 0.92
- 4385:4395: 0.65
